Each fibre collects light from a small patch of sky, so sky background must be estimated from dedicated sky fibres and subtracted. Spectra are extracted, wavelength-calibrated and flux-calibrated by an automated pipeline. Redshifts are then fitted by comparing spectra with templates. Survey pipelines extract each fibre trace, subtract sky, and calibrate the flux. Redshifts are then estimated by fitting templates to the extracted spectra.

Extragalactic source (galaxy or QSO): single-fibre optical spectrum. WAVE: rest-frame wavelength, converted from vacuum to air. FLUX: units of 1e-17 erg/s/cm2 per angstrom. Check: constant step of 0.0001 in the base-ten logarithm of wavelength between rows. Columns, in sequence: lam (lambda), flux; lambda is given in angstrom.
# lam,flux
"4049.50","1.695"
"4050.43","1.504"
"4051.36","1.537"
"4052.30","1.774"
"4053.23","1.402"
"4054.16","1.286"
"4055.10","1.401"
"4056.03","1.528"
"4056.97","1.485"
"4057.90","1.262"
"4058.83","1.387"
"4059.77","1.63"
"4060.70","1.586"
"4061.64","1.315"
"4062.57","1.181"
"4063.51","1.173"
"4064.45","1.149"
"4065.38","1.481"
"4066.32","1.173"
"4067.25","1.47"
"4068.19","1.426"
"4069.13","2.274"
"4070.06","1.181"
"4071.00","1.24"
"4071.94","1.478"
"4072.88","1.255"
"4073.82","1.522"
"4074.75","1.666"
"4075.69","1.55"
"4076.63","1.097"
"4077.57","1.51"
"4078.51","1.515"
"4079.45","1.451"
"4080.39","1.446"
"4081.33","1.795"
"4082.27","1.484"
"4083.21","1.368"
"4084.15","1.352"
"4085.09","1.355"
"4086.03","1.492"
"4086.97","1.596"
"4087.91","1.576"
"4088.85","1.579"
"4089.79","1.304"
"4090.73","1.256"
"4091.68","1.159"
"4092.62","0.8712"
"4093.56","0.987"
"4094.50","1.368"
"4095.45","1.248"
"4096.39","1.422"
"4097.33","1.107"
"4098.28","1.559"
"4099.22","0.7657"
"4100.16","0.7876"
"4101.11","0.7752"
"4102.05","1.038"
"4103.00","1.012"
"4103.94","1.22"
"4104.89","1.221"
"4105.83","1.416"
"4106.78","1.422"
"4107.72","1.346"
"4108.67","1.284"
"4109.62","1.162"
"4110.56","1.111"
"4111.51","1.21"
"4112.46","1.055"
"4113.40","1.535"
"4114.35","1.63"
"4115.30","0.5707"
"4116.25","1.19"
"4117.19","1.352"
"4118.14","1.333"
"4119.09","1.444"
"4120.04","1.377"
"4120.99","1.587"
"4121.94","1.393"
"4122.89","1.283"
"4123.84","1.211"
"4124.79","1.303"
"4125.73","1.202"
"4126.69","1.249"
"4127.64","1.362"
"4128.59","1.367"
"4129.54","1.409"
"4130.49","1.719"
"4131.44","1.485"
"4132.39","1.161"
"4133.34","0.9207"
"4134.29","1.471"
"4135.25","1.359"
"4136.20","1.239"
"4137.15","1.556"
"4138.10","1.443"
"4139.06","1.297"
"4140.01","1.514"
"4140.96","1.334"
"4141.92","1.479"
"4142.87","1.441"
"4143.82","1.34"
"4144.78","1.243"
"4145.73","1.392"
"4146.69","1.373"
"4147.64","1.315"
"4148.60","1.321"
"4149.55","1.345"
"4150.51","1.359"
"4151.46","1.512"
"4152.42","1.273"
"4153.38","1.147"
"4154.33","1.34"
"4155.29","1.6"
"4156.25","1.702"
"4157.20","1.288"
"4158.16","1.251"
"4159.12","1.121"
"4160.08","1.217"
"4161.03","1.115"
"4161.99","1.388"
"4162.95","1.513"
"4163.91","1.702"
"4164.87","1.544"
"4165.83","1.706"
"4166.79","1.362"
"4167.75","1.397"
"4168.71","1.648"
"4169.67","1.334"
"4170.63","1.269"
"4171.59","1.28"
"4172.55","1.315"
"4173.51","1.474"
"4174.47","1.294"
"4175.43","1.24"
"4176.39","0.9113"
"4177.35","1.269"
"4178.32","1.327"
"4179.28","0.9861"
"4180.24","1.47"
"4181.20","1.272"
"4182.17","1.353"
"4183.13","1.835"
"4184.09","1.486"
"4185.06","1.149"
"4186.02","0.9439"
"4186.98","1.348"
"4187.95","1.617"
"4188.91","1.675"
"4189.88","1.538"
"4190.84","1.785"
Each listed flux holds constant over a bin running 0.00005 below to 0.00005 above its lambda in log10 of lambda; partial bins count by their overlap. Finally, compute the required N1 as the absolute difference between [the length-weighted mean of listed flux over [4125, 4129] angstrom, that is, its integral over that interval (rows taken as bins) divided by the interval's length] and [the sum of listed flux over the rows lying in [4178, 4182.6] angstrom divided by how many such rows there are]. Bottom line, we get 0.013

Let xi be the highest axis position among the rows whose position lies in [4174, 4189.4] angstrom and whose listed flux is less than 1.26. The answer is 4186.02 angstrom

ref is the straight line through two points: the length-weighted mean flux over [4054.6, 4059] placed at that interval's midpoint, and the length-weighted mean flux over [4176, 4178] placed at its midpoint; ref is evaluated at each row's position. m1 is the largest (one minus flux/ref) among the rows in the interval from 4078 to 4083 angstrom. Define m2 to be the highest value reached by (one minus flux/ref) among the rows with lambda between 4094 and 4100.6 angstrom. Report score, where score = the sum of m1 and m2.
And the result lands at 0.35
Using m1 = -0.07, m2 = 0.41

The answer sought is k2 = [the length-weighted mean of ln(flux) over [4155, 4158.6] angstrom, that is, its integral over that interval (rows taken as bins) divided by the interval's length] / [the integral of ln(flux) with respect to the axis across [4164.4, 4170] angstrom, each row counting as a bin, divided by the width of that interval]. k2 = 0.91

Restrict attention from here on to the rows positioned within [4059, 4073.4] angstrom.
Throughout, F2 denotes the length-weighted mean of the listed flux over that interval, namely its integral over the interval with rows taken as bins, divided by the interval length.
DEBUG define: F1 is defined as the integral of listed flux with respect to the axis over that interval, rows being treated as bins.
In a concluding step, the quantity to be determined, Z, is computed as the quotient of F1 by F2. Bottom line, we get 14.4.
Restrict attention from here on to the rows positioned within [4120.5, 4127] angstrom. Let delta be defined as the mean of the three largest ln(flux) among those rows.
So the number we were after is 0.35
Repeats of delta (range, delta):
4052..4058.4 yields 0.46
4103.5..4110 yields 0.33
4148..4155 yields 0.34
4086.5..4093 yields 0.46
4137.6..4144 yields 0.39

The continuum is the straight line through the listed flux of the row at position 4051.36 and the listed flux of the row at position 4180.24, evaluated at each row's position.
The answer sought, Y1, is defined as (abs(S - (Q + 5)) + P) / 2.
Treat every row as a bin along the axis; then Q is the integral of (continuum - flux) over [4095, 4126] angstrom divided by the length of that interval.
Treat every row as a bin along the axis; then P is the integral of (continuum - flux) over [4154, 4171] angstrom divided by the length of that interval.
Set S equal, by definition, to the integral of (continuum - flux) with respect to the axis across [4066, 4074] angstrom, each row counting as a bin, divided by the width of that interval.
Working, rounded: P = 0.06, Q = 0.28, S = 0.08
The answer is 2.63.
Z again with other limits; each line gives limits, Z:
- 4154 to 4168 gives 14.0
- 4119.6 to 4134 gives 14.4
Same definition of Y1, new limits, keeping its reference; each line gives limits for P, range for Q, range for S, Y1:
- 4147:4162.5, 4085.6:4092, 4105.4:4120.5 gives 2.51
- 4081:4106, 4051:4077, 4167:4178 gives 2.60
